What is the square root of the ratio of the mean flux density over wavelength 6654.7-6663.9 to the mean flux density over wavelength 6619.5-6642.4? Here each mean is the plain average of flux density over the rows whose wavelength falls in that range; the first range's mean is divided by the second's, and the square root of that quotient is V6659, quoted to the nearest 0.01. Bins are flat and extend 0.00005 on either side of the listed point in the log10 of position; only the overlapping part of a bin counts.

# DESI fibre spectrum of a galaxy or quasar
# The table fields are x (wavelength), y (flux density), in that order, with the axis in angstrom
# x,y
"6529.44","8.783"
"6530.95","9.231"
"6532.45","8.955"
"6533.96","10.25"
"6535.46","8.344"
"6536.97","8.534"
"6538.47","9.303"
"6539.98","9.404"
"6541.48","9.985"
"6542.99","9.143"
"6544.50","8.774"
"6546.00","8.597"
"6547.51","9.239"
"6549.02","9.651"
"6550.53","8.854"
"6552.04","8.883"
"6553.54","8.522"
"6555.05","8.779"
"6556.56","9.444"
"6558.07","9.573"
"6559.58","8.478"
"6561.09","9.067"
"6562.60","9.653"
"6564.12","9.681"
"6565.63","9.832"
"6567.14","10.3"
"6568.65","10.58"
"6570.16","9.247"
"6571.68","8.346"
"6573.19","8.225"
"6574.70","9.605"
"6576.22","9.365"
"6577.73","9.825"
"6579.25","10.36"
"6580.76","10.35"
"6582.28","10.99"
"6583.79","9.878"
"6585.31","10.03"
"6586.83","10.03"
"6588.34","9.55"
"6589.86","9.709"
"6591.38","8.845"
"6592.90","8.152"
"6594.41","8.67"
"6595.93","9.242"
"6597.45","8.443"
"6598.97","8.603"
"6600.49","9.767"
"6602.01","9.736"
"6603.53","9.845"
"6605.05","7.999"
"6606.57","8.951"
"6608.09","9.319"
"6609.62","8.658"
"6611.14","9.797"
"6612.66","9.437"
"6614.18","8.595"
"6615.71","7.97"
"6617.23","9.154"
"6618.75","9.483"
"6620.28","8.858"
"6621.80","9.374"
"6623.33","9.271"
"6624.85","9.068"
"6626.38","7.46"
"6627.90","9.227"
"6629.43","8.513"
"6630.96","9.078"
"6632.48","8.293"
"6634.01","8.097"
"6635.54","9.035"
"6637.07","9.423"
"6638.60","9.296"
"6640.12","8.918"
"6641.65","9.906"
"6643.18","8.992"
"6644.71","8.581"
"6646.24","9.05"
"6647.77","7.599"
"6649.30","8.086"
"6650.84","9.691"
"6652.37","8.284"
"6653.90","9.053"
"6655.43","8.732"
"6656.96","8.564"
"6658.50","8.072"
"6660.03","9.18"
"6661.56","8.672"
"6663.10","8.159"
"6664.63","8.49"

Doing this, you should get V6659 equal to 0.98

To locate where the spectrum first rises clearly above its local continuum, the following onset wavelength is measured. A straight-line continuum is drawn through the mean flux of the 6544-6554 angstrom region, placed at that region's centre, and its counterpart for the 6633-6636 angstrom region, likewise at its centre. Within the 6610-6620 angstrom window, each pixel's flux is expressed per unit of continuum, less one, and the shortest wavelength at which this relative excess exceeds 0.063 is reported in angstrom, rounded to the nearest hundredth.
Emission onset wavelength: 6611.14 angstrom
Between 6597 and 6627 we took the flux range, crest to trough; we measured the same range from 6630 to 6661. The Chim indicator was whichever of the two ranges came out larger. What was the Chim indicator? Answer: 2.4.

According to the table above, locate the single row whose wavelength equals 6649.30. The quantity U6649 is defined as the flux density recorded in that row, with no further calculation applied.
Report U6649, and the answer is 8.086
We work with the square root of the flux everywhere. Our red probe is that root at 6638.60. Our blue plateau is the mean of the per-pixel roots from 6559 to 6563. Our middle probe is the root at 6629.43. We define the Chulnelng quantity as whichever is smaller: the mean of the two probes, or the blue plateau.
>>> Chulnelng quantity 2.98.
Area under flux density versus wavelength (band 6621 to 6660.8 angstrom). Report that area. 350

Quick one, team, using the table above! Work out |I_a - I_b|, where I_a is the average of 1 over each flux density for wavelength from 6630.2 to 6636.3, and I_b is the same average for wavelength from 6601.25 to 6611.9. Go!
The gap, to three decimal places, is 0.007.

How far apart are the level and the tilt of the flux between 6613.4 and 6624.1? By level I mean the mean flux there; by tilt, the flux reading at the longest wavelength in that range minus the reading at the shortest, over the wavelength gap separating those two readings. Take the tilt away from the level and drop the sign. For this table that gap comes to 8.9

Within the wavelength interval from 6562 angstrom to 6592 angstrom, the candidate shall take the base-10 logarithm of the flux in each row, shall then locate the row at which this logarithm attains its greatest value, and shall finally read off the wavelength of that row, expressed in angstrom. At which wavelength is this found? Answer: 6582.28 angstrom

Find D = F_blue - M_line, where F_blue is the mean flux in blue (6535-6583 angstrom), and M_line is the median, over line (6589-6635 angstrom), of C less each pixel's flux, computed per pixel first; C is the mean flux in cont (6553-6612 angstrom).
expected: 8.98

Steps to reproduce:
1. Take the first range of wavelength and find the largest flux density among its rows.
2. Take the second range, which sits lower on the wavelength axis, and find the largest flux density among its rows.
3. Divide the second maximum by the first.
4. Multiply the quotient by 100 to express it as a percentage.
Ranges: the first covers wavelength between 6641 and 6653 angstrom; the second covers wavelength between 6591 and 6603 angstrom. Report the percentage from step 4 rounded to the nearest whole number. 99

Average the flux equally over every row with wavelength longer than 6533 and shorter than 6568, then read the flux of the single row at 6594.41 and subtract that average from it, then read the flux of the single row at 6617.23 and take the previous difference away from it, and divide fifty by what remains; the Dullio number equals 5.15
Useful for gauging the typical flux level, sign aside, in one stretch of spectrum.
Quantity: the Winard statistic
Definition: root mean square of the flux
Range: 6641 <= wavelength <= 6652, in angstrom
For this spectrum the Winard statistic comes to 8.9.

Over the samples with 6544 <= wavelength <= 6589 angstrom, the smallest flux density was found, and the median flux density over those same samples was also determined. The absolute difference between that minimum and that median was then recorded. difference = 1.3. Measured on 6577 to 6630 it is 1.8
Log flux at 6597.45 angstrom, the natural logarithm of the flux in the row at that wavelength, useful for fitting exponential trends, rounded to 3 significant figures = 2.13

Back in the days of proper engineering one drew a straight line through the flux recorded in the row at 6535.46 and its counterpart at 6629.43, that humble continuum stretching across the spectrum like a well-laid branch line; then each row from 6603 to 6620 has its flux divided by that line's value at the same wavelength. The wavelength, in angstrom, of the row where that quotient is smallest 6615.71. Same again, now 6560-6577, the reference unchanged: 6573.19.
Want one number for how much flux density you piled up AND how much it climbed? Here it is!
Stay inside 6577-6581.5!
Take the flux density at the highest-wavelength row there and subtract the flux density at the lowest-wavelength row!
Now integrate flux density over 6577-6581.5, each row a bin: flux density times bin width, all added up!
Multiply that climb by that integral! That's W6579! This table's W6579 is 24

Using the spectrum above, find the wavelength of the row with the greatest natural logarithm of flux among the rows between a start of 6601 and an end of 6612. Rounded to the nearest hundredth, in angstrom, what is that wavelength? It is 6603.53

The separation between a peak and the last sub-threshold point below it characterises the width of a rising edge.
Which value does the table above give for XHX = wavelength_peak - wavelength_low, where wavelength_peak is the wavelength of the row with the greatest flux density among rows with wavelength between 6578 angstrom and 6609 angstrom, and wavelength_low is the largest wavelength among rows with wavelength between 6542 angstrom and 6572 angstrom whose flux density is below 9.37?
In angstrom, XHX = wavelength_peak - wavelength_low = 10.6 angstrom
